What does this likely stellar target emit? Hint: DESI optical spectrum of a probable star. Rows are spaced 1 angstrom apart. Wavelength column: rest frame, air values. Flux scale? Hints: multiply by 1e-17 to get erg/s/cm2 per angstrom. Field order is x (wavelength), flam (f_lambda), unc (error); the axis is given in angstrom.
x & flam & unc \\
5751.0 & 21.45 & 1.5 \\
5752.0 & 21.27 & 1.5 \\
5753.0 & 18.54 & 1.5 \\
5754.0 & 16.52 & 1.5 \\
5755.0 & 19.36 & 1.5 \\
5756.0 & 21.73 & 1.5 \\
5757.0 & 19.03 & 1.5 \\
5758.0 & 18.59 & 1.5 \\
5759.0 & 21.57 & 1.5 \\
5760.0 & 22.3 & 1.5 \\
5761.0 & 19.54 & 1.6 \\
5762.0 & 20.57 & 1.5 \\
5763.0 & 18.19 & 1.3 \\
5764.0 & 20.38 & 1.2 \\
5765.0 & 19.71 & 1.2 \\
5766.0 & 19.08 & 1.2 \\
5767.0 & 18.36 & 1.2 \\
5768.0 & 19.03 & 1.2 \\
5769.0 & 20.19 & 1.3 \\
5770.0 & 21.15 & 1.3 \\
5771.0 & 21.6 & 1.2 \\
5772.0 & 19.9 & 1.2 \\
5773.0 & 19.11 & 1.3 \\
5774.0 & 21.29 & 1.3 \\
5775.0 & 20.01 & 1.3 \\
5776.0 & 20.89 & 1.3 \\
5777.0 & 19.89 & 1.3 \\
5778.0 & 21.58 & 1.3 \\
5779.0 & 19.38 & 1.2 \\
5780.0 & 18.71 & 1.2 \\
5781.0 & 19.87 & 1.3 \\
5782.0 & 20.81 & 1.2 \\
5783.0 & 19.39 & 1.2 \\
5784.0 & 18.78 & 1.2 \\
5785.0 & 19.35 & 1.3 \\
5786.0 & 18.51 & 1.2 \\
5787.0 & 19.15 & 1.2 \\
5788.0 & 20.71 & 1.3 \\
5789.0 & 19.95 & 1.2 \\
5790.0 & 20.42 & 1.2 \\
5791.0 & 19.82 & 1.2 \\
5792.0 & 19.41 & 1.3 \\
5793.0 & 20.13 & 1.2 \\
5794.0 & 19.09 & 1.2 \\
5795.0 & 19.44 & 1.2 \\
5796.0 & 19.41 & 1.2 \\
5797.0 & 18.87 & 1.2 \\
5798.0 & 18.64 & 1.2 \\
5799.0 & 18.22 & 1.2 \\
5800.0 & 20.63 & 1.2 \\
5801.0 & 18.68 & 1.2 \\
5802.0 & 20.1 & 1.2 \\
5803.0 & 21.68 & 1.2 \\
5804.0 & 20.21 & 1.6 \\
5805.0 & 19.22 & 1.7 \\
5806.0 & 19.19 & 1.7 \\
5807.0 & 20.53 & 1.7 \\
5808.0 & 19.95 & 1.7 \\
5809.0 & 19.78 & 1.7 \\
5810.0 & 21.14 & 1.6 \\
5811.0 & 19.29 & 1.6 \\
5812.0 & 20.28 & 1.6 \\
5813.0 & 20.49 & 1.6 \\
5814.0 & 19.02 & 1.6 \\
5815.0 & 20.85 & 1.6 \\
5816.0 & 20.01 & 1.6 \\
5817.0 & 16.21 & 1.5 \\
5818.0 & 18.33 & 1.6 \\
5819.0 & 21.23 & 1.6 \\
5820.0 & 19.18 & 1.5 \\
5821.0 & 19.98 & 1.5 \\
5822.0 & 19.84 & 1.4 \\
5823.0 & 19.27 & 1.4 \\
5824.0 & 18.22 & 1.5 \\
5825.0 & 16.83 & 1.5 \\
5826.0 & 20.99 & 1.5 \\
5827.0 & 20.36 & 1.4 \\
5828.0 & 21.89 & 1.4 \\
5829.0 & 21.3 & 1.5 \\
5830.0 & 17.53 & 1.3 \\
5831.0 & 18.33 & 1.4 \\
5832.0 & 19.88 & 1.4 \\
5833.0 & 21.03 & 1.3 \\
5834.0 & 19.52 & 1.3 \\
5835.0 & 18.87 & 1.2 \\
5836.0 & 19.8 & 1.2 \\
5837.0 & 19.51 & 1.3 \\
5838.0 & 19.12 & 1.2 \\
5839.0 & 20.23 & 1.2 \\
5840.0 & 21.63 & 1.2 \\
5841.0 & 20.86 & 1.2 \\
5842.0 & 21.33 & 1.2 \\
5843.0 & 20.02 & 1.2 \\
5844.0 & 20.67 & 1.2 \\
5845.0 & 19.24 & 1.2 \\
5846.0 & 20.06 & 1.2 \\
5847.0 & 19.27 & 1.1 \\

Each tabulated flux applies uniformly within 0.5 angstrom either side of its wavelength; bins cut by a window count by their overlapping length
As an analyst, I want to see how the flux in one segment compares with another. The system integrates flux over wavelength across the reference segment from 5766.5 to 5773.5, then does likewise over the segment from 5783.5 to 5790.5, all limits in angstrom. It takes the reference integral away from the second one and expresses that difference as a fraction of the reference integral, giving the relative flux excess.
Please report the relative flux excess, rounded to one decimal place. 0.0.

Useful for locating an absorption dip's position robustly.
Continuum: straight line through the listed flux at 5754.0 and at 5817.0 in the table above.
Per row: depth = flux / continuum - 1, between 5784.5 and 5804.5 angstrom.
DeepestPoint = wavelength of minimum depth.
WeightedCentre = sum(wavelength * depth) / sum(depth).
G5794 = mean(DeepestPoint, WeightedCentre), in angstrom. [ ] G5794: 5796.9 angstrom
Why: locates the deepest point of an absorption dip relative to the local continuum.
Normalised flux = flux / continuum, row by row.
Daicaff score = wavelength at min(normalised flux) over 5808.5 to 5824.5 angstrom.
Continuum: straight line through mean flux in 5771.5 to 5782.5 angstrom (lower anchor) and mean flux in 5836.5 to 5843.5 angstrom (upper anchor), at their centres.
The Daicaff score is 5817.0 angstrom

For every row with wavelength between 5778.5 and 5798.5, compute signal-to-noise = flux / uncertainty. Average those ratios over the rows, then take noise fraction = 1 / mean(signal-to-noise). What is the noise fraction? 0.0625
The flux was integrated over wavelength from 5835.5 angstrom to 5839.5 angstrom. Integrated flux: 78.7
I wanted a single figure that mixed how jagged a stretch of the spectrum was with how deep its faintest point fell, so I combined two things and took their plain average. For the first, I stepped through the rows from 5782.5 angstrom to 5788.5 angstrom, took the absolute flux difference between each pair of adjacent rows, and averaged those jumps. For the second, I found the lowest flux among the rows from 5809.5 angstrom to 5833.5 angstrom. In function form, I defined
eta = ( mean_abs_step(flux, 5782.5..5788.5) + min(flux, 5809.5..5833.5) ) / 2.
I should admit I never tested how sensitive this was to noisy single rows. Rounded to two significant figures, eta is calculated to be 8.5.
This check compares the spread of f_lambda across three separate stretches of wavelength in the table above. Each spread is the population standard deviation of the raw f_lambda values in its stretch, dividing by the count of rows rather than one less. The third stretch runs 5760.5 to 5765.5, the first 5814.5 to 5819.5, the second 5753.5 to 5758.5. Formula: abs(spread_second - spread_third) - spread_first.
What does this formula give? -1.0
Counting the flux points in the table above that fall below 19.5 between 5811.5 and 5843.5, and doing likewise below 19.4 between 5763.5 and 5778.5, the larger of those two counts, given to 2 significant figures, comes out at 11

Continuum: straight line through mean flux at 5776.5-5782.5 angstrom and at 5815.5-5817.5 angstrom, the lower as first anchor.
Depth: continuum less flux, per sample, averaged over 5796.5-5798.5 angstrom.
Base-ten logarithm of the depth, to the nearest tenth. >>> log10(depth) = -0.5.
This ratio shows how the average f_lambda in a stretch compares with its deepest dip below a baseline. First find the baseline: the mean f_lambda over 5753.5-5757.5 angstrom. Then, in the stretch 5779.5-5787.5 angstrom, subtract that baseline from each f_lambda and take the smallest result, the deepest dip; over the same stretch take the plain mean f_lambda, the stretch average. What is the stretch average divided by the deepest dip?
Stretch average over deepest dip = -30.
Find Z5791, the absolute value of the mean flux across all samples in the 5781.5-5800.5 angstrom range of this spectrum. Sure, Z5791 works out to 19.5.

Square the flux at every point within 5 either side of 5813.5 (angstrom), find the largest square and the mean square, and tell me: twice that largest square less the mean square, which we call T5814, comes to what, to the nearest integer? 510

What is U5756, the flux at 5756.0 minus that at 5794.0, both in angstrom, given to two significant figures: 2.6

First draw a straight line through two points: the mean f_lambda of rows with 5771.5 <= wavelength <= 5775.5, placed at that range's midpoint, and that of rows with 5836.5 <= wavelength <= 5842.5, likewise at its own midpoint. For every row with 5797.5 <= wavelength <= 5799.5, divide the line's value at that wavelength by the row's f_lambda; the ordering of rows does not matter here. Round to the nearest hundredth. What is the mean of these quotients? 1.10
